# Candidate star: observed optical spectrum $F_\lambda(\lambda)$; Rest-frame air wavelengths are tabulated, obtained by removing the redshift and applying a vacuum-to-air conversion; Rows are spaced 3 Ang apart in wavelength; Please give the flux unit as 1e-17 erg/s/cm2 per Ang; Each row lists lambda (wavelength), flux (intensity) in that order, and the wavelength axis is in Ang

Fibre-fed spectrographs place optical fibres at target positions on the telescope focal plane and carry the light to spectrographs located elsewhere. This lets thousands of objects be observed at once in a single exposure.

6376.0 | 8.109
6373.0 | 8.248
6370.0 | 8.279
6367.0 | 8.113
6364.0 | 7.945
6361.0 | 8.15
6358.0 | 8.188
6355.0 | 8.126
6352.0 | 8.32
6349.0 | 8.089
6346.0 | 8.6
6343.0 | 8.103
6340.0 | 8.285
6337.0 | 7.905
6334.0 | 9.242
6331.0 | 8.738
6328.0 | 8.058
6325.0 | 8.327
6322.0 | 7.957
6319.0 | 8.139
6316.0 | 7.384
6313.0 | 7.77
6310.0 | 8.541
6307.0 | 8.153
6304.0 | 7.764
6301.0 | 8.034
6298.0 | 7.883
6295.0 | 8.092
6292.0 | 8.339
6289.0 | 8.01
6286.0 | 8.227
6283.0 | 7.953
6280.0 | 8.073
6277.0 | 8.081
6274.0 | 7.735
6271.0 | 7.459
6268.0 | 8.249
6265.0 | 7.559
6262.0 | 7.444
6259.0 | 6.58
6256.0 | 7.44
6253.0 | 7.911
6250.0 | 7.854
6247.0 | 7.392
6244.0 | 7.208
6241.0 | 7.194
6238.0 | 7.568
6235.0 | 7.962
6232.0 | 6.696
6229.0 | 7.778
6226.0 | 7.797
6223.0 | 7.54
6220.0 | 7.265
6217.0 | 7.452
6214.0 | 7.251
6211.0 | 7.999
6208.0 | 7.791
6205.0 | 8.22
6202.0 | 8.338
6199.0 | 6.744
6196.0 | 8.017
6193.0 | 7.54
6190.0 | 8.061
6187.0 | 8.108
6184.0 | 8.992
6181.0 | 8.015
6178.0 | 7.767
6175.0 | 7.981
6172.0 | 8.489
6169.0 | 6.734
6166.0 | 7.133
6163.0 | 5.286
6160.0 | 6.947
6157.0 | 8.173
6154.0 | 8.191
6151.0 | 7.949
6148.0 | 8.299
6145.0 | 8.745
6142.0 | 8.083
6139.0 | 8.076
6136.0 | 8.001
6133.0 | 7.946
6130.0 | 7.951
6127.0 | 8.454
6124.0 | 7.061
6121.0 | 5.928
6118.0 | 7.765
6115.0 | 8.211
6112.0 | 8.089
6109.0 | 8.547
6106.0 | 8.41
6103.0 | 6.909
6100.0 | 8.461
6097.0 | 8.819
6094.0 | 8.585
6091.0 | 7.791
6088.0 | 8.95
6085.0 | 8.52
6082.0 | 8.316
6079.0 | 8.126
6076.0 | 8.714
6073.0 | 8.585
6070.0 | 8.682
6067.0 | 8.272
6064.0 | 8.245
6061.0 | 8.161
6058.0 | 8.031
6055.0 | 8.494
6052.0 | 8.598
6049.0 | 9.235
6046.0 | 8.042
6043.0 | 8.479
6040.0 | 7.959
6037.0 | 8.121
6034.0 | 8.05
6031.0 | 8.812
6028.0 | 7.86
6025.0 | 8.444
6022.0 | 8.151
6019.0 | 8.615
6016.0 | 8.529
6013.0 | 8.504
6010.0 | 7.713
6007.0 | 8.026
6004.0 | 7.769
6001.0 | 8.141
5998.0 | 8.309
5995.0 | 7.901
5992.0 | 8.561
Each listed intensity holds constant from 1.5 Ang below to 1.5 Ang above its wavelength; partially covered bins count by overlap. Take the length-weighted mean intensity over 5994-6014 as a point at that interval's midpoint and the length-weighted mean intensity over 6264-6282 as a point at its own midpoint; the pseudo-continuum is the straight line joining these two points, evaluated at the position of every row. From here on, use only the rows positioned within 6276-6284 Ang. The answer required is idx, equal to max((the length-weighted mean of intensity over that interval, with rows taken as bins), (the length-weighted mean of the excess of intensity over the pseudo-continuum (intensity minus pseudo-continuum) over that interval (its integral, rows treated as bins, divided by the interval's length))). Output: 8.04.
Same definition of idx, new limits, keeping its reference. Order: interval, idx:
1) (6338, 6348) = 8.30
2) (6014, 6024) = 8.44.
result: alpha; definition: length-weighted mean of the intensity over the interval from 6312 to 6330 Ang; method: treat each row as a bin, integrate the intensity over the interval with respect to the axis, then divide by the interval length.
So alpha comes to 7.97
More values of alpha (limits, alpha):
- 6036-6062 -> 8.35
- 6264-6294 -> 7.98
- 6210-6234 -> 7.47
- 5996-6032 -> 8.23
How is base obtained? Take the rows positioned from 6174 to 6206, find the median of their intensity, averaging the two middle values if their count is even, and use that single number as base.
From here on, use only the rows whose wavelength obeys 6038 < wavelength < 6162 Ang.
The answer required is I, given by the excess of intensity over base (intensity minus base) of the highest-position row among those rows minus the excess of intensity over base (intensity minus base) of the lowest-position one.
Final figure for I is -1.0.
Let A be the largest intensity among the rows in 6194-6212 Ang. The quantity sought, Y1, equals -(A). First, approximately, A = 8.338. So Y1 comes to -8.3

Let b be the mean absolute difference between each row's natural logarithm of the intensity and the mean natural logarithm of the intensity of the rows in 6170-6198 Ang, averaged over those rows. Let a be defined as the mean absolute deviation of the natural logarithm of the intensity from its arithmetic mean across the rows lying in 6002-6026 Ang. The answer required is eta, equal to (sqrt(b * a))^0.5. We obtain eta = 0.19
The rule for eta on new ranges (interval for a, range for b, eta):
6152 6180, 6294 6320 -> 0.24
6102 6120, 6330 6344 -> 0.23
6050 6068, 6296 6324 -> 0.15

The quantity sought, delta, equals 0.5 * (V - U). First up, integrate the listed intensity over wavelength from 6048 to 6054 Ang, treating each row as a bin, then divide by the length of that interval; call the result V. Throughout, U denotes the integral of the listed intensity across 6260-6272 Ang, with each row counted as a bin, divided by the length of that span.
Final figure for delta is 0.61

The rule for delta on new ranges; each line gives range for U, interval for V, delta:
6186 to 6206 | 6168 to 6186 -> 0.09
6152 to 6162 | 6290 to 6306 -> 0.19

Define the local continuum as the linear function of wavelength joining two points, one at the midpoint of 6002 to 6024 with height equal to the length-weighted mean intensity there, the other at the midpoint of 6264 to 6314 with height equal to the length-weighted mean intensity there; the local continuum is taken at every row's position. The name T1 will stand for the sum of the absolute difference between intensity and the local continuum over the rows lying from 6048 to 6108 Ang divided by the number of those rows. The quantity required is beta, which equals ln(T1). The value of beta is -0.87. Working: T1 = 0.42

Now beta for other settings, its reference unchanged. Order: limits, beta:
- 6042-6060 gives -0.92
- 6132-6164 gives -0.71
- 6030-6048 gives -1.41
